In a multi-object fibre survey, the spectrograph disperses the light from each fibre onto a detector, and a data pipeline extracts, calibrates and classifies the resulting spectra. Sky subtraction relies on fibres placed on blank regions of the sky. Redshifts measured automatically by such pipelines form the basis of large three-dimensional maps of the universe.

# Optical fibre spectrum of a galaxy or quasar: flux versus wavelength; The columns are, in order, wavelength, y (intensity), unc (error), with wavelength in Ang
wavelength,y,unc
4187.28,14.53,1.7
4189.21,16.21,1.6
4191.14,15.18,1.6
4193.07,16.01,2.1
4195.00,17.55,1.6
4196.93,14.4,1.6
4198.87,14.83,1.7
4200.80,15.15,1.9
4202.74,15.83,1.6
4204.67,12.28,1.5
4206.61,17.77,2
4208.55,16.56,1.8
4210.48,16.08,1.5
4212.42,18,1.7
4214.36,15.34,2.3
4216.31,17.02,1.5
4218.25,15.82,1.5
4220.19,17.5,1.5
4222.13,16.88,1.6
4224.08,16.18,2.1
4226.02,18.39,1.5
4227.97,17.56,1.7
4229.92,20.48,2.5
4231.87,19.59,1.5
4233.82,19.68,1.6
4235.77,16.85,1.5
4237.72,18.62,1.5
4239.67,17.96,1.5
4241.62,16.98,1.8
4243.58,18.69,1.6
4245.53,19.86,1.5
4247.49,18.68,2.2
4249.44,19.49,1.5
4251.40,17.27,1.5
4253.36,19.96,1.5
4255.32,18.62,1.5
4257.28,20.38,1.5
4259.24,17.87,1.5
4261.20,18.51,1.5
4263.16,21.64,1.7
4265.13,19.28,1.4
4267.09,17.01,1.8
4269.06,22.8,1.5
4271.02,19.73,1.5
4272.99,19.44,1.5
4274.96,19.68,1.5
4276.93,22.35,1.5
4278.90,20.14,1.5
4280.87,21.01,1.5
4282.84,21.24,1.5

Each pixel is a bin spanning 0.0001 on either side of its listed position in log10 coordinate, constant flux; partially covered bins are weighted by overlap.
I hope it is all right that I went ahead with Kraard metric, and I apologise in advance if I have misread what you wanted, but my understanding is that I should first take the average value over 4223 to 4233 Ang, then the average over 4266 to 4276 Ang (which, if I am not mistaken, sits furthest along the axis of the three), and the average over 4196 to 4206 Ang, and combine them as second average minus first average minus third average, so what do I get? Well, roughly -13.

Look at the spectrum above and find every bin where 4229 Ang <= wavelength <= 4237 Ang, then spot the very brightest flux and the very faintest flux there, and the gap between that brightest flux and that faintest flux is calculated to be 3.6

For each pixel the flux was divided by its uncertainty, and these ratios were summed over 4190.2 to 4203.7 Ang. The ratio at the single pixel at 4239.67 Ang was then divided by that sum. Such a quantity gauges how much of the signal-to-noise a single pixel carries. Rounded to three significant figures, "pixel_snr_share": 0.188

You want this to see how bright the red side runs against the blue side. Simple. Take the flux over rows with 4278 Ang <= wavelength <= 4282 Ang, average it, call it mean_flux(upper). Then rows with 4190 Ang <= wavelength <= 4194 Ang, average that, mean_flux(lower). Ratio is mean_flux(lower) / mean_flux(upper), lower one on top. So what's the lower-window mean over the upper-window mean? 0.76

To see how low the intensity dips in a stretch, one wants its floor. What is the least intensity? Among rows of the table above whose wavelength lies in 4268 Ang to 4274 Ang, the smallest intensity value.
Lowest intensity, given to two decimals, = 19.44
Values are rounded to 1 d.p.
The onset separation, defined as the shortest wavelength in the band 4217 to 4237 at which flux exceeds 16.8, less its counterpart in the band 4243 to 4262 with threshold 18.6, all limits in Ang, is -23.4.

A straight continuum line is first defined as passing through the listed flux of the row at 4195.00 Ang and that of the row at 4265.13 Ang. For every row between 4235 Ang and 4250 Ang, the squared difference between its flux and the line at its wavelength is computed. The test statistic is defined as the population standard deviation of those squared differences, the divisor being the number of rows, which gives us 1.2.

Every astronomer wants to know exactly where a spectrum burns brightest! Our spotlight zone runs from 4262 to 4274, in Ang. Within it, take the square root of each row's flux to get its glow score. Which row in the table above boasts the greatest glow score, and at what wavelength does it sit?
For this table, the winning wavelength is 4269.06 Ang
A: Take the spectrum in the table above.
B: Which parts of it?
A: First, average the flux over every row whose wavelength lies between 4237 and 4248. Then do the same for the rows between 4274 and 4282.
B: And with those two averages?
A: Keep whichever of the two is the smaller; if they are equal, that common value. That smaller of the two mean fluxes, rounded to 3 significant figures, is 18.5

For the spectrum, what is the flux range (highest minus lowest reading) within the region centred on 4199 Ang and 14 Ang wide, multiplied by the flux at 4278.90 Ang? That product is 106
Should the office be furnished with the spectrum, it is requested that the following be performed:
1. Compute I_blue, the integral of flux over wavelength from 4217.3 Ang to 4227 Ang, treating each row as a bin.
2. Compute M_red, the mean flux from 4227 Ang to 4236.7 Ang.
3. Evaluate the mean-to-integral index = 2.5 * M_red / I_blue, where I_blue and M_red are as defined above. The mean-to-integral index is 0.286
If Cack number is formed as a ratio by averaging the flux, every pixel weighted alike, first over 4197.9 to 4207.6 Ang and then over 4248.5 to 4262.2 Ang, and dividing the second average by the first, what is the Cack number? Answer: 1.24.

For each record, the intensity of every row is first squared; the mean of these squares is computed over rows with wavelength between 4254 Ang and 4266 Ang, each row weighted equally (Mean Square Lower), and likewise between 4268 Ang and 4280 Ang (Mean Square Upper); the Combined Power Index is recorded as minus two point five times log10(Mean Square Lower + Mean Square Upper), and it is -7.27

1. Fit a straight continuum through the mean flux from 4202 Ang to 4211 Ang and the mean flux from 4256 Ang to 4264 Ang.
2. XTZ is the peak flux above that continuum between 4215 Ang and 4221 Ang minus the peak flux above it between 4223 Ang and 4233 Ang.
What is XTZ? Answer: -2.3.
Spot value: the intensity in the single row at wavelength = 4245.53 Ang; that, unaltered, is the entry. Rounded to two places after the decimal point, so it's 19.86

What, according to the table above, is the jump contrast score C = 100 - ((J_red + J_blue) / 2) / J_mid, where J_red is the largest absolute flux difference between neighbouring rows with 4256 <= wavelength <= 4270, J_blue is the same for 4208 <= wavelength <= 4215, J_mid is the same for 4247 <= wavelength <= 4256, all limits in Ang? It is 98.4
